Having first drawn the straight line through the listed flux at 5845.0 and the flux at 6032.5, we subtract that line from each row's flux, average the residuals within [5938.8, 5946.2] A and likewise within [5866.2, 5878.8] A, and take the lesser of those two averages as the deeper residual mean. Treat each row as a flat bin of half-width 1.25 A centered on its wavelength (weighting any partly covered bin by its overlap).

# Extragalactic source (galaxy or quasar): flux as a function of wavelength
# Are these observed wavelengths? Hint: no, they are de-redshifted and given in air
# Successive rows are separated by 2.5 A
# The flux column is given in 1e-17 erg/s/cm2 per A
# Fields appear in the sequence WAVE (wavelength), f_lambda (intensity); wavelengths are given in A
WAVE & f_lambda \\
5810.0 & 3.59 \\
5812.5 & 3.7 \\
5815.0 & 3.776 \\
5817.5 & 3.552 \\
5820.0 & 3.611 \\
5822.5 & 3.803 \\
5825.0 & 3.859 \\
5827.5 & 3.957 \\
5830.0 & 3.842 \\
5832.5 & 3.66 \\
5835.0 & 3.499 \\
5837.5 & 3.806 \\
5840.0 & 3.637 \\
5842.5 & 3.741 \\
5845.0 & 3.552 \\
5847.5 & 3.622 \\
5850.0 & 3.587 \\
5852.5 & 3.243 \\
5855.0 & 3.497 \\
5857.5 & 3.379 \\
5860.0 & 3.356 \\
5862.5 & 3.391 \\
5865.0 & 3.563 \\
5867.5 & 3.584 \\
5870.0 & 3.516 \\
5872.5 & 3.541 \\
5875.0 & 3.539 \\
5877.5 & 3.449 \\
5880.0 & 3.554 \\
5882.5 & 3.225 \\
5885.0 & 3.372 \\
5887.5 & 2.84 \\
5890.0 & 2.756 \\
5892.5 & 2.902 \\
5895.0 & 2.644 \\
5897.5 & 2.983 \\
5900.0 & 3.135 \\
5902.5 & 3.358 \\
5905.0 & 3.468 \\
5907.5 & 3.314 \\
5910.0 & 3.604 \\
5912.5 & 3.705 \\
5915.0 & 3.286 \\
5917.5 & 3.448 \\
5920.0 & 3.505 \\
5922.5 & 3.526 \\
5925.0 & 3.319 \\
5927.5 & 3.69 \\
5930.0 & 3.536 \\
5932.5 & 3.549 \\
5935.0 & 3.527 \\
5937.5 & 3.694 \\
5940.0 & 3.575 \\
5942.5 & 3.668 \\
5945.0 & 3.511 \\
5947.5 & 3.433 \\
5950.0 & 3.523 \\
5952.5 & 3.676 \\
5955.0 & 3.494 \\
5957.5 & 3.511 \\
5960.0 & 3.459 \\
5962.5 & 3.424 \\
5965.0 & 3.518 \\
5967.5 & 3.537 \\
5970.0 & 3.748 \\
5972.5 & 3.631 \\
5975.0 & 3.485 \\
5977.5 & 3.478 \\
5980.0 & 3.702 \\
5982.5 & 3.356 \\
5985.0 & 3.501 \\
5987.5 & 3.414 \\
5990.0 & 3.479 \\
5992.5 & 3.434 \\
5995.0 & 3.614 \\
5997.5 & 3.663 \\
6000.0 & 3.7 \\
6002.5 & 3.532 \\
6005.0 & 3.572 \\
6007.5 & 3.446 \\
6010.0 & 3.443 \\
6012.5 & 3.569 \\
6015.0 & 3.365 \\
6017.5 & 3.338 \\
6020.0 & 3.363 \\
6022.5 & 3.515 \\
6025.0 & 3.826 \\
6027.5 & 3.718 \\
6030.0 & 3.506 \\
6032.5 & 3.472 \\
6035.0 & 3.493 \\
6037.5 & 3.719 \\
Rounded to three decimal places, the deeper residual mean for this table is -0.014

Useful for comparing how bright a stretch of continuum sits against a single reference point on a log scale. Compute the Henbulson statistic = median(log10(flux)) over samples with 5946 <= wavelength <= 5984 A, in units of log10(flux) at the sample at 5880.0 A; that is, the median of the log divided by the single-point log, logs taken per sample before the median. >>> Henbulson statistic 0.99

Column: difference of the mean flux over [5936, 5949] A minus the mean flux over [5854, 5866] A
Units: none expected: 0.14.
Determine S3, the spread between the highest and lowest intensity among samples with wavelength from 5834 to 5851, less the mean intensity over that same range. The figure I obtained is -3.33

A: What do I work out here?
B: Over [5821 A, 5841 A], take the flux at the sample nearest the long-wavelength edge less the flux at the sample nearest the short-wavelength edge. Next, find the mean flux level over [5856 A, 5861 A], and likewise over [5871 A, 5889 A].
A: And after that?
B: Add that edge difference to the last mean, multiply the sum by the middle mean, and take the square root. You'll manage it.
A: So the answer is 3.28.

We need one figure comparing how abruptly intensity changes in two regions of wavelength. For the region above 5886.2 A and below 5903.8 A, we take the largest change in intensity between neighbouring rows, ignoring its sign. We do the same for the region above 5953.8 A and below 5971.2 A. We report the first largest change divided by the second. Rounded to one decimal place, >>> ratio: 1.6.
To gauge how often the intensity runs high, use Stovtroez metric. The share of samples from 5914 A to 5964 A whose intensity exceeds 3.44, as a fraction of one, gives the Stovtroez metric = 0.80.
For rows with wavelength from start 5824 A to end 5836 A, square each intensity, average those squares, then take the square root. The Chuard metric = 3.77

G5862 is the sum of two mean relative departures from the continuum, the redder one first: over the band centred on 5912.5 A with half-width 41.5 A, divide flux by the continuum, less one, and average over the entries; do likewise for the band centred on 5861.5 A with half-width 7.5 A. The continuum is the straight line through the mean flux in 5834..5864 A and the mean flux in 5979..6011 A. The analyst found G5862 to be -0.057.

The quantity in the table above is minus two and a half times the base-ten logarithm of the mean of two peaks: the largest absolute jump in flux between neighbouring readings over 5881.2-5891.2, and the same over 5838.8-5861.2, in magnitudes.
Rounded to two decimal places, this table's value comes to 0.90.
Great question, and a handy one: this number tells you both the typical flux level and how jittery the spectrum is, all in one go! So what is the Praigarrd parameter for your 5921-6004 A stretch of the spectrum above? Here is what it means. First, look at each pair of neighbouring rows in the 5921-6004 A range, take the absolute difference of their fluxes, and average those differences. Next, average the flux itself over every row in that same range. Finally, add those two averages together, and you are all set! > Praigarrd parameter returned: 3.66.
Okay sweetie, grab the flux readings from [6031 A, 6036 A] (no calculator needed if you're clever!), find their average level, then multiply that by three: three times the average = 10.4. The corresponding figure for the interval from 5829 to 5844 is 11.1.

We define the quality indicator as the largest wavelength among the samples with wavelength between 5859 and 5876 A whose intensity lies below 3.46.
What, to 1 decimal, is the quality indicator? 5862.5 A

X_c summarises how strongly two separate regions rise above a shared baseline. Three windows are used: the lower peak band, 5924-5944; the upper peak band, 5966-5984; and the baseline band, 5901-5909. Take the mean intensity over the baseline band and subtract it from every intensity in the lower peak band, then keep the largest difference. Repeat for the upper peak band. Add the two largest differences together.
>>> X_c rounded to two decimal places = 0.68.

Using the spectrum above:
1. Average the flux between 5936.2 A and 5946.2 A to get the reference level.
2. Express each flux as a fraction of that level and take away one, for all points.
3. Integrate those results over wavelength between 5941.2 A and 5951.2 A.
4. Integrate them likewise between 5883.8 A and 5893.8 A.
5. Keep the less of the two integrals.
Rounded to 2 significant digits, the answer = -1.8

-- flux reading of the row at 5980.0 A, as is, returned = 3.702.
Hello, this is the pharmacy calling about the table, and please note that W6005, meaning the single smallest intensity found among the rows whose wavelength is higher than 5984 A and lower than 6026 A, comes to 3.338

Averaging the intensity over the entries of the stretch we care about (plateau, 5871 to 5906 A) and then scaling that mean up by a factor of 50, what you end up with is 160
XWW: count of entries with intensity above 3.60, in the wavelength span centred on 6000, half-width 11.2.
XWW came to 3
